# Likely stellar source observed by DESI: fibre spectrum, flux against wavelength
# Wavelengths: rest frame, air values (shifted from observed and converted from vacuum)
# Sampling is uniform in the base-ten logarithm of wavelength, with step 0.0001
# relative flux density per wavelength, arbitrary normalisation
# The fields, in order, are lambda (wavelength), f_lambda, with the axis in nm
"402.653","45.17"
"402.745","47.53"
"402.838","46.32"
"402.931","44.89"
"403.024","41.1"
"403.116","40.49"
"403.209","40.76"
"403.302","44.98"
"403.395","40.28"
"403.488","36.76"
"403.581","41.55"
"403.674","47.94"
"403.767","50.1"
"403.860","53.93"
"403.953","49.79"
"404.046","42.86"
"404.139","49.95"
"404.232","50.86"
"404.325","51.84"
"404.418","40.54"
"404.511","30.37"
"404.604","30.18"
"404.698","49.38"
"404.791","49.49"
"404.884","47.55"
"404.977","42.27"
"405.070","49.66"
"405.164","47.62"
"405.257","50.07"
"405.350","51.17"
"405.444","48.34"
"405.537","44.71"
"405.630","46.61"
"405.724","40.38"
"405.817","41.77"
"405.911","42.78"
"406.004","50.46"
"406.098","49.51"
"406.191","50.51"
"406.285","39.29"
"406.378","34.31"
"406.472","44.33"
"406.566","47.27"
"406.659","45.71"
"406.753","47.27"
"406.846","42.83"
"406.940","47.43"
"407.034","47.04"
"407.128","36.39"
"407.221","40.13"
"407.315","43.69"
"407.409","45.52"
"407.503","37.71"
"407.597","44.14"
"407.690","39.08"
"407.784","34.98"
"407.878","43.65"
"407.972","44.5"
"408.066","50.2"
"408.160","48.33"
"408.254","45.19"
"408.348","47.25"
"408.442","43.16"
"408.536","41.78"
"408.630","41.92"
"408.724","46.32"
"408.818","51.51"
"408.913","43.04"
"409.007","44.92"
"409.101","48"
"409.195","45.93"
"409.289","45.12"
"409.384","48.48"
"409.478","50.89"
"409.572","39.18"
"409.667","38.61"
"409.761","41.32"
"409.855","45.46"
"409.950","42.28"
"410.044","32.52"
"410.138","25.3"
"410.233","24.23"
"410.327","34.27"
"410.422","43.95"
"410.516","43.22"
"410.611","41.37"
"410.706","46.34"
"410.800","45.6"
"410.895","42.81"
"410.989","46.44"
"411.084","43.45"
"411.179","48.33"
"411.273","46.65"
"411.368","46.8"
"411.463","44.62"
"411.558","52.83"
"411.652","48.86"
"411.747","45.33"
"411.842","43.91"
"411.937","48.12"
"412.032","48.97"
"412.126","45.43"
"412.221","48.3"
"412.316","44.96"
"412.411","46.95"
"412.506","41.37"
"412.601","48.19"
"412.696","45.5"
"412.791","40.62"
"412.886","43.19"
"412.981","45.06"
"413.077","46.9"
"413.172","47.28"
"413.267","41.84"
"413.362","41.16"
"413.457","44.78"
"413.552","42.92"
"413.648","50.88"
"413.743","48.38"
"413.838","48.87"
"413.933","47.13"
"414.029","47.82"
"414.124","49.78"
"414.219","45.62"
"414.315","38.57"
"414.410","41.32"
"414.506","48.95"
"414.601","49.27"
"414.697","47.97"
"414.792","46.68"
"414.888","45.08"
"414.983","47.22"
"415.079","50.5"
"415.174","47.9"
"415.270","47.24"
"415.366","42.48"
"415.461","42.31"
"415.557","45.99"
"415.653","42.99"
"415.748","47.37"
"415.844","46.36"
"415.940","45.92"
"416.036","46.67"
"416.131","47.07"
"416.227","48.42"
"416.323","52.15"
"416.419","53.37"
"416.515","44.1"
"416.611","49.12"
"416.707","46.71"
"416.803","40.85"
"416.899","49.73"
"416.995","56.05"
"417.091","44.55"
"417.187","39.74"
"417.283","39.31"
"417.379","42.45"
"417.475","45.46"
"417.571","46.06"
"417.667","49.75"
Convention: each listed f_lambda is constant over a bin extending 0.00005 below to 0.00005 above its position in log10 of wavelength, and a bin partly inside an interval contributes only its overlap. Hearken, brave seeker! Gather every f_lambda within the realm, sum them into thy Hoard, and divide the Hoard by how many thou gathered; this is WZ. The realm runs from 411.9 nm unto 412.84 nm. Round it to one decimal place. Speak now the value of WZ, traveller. 45.8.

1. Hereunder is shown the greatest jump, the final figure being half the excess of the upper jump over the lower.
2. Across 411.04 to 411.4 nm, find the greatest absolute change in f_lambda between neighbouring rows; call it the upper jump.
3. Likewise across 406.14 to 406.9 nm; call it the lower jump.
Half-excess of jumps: -3.2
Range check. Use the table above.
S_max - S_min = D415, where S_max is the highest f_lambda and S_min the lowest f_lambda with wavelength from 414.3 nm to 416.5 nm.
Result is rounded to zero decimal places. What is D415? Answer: 15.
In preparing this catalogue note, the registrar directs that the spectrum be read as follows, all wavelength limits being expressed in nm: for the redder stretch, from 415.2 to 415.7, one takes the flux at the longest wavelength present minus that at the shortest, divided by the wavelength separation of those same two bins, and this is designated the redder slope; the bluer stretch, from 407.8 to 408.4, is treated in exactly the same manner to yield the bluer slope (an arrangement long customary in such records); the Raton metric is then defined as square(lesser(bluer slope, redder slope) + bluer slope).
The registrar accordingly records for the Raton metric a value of 12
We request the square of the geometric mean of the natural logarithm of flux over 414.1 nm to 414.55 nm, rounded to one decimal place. 14.4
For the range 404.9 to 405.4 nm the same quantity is 15.0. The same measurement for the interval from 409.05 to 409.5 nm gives 14.9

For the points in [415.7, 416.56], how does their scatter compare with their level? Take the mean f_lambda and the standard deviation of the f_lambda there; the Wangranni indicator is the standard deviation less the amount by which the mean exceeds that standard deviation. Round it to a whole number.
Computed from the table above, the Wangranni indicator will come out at -42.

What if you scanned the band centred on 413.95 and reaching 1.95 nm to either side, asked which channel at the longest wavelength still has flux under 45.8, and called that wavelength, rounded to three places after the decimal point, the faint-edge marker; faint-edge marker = 415.653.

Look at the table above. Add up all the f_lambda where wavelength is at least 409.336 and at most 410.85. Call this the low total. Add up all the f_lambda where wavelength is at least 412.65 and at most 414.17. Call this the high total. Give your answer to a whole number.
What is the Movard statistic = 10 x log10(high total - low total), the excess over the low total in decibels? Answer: 19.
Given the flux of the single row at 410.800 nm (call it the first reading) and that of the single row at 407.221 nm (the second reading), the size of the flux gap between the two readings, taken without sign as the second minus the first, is 5.5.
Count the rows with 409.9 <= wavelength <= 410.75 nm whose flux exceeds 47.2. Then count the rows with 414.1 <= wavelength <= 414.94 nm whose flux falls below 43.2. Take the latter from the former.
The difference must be -2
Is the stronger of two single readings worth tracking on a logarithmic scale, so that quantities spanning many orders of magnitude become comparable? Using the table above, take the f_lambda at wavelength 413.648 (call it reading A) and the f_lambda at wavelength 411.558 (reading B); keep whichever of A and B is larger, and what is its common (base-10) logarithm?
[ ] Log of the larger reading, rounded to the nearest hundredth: 1.72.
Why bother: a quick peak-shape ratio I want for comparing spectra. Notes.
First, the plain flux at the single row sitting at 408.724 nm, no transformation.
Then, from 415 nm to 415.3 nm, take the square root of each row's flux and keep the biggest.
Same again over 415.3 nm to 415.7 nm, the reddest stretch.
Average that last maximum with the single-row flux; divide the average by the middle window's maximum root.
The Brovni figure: 3.74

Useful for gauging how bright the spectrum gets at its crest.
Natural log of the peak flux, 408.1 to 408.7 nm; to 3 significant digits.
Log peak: 3.88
